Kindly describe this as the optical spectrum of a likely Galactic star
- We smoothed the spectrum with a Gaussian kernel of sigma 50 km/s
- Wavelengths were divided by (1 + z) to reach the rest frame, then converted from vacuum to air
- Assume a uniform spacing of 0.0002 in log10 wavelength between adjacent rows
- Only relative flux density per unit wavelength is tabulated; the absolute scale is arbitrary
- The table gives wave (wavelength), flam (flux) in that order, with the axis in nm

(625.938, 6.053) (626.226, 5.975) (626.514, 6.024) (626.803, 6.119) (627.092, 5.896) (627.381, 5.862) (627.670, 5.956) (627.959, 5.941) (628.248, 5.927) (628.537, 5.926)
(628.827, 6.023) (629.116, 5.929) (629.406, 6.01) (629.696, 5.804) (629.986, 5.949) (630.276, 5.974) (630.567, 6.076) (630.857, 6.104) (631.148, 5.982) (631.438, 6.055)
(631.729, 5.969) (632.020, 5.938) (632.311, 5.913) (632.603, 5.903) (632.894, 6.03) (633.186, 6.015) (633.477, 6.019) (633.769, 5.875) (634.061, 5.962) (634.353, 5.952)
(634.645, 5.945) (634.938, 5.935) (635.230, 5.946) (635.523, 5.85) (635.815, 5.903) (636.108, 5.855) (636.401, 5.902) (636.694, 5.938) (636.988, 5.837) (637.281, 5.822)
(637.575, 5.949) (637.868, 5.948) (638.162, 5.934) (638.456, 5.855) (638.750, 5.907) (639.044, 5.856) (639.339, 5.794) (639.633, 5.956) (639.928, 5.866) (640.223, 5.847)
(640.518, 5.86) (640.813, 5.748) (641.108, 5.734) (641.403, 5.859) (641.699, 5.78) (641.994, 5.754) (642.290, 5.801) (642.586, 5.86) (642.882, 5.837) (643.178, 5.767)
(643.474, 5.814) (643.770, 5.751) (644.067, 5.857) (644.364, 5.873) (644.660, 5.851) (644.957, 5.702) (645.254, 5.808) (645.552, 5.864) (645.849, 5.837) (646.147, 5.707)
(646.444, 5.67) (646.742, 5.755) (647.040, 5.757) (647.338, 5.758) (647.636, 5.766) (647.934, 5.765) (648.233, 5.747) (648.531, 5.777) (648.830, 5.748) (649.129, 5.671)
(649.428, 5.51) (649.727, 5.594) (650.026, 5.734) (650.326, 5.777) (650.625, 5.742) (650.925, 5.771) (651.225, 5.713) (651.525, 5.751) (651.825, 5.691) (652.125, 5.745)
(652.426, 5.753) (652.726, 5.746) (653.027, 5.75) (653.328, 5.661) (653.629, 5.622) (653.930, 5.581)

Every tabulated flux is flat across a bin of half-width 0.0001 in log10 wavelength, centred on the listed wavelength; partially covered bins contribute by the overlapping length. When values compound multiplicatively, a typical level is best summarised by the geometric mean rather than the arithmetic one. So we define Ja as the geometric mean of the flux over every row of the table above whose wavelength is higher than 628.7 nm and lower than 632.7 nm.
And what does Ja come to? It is 5.97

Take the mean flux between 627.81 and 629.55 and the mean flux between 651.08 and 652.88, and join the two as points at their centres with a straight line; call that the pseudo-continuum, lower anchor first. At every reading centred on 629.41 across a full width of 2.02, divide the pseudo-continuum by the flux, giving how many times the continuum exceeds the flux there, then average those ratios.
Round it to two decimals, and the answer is 1.00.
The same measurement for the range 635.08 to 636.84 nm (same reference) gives 1.00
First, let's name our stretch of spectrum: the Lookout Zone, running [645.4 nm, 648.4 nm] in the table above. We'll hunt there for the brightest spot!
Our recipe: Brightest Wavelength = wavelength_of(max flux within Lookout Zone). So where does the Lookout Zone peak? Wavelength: 645.552 nm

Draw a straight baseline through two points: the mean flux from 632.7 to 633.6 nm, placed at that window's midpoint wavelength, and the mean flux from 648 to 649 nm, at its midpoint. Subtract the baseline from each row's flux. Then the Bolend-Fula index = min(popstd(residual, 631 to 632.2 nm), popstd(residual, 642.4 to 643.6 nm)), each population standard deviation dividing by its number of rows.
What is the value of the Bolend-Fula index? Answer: 0.031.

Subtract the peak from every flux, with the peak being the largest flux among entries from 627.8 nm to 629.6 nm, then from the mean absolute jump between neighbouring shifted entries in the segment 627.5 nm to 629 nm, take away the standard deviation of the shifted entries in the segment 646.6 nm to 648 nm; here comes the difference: 0.027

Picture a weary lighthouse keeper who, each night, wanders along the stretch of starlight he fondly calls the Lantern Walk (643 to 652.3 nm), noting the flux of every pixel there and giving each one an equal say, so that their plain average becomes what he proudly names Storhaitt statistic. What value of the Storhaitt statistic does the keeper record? 5.75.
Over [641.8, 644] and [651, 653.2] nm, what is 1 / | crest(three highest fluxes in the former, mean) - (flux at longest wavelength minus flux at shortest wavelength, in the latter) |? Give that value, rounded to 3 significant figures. 0.172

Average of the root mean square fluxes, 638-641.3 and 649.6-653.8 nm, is 5.78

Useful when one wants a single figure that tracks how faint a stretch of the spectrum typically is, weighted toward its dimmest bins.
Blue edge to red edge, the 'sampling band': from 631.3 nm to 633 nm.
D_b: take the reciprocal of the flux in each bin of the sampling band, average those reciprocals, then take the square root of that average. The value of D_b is 0.409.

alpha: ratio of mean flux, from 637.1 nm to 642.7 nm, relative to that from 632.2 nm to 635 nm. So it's 0.982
